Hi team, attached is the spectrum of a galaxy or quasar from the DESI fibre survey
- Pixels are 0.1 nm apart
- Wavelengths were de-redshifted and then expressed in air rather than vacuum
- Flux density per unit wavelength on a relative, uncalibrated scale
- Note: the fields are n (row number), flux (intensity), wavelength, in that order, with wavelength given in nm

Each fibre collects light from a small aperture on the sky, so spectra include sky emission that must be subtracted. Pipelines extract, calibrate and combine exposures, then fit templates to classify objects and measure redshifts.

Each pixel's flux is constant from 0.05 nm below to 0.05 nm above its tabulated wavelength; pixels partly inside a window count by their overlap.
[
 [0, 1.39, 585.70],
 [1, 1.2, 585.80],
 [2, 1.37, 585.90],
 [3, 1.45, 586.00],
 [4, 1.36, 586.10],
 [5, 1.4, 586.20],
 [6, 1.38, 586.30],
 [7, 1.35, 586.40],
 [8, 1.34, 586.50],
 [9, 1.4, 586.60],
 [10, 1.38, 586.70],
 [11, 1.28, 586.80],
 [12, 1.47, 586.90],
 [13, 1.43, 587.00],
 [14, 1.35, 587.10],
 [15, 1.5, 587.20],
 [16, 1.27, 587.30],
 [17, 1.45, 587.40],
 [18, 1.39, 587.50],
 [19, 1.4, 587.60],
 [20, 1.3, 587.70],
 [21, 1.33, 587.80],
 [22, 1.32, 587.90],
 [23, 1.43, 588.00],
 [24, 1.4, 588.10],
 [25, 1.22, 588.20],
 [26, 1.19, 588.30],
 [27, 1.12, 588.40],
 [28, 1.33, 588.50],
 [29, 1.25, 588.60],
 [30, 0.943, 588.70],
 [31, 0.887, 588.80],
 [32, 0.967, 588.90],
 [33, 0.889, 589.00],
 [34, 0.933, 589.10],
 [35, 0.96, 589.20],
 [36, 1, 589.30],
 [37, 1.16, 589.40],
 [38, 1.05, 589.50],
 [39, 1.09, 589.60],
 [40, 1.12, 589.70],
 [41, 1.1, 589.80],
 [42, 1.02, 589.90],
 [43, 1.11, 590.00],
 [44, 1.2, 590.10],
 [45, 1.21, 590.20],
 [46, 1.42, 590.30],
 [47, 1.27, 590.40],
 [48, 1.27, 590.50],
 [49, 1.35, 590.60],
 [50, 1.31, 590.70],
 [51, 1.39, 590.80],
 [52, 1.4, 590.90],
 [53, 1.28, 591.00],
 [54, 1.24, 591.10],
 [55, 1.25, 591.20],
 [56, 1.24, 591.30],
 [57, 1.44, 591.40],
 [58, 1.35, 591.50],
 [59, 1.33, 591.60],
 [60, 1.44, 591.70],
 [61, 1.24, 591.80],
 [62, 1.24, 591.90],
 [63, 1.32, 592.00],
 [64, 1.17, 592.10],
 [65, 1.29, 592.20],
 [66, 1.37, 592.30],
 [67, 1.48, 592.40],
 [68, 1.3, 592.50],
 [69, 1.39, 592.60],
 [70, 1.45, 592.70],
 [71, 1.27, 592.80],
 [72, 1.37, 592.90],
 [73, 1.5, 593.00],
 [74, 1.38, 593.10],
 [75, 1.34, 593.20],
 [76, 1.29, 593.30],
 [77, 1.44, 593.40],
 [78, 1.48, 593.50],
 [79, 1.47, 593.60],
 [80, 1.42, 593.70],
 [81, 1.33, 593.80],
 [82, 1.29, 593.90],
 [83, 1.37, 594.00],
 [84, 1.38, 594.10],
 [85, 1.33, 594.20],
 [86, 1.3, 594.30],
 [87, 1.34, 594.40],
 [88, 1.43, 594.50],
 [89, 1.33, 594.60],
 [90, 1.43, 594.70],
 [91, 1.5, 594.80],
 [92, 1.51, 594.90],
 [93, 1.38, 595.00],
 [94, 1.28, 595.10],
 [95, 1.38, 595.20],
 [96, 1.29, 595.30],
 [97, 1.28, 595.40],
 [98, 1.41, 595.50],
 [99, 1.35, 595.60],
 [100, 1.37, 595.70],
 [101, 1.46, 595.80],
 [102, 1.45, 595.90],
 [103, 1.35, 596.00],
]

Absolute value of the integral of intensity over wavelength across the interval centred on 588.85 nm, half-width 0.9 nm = 1.99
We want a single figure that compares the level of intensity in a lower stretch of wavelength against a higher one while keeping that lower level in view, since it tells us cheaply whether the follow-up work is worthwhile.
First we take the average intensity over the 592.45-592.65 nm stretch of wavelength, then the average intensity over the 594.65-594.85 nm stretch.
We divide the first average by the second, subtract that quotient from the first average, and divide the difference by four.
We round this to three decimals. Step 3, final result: 0.107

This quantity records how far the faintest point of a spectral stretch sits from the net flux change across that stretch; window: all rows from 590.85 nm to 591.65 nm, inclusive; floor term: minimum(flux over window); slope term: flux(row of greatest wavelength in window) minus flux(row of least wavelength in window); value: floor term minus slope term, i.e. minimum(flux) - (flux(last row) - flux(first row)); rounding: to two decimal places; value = 1.31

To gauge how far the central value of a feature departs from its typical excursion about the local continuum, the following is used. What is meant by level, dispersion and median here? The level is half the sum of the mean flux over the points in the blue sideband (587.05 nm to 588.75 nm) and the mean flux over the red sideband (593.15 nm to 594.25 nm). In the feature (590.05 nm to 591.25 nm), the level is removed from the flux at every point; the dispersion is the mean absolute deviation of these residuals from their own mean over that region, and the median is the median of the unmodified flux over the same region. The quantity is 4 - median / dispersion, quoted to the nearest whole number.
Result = -16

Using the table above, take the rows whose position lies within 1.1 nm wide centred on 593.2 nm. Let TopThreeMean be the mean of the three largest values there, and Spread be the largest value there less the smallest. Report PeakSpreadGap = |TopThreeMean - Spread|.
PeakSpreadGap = 1.253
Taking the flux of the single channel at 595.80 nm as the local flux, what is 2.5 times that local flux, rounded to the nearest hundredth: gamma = 3.65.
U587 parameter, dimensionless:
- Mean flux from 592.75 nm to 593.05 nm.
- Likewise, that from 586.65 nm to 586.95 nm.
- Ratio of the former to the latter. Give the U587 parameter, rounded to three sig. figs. 1.00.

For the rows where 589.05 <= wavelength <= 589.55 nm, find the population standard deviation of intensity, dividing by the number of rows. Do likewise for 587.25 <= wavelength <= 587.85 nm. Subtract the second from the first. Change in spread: 0.02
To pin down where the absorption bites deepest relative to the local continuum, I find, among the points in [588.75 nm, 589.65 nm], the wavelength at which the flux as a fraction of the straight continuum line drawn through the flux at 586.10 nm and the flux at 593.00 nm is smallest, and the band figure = 589.00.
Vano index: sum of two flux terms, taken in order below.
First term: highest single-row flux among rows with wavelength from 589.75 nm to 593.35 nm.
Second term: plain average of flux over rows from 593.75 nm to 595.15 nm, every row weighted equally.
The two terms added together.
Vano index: 2.87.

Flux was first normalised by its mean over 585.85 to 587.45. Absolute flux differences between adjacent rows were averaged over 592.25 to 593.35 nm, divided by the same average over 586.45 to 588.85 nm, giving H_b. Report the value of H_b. 1.0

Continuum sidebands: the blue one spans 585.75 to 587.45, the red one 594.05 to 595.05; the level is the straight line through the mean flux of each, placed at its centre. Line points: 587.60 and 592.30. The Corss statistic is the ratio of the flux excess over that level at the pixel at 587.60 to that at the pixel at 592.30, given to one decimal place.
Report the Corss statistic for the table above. -1.2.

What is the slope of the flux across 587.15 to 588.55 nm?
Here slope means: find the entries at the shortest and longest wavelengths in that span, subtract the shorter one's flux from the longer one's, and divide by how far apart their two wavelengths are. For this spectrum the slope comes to -0.13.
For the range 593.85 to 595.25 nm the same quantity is 0.07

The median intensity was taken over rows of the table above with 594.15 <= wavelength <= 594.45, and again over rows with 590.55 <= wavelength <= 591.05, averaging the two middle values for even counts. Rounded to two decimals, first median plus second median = 2.68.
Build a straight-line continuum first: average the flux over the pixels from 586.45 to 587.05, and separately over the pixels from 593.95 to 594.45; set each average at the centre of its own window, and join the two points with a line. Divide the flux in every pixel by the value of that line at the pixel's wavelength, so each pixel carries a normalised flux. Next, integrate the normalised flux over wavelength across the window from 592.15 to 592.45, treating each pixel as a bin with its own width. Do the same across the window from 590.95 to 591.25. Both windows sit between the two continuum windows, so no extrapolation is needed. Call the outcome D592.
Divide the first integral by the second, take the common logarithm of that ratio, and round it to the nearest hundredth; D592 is 0.04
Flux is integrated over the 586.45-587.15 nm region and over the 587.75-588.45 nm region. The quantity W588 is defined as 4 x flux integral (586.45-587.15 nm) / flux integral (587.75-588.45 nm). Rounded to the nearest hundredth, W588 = 4.28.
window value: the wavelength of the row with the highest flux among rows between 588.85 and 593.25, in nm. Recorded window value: 593.00 nm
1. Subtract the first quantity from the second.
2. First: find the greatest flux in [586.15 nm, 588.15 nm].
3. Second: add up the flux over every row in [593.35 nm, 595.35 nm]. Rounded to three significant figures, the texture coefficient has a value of 26.2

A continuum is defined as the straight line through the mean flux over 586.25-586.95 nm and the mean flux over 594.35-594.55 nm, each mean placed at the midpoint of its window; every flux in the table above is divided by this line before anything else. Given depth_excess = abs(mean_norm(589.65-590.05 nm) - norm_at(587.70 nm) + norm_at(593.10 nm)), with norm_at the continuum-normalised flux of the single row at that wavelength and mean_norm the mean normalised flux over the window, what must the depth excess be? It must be 0.84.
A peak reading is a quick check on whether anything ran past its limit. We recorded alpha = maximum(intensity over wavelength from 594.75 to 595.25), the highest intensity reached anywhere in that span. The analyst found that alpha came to 1.51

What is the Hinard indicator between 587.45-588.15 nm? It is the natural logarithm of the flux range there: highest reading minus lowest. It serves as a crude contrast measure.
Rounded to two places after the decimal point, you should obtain -2.04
